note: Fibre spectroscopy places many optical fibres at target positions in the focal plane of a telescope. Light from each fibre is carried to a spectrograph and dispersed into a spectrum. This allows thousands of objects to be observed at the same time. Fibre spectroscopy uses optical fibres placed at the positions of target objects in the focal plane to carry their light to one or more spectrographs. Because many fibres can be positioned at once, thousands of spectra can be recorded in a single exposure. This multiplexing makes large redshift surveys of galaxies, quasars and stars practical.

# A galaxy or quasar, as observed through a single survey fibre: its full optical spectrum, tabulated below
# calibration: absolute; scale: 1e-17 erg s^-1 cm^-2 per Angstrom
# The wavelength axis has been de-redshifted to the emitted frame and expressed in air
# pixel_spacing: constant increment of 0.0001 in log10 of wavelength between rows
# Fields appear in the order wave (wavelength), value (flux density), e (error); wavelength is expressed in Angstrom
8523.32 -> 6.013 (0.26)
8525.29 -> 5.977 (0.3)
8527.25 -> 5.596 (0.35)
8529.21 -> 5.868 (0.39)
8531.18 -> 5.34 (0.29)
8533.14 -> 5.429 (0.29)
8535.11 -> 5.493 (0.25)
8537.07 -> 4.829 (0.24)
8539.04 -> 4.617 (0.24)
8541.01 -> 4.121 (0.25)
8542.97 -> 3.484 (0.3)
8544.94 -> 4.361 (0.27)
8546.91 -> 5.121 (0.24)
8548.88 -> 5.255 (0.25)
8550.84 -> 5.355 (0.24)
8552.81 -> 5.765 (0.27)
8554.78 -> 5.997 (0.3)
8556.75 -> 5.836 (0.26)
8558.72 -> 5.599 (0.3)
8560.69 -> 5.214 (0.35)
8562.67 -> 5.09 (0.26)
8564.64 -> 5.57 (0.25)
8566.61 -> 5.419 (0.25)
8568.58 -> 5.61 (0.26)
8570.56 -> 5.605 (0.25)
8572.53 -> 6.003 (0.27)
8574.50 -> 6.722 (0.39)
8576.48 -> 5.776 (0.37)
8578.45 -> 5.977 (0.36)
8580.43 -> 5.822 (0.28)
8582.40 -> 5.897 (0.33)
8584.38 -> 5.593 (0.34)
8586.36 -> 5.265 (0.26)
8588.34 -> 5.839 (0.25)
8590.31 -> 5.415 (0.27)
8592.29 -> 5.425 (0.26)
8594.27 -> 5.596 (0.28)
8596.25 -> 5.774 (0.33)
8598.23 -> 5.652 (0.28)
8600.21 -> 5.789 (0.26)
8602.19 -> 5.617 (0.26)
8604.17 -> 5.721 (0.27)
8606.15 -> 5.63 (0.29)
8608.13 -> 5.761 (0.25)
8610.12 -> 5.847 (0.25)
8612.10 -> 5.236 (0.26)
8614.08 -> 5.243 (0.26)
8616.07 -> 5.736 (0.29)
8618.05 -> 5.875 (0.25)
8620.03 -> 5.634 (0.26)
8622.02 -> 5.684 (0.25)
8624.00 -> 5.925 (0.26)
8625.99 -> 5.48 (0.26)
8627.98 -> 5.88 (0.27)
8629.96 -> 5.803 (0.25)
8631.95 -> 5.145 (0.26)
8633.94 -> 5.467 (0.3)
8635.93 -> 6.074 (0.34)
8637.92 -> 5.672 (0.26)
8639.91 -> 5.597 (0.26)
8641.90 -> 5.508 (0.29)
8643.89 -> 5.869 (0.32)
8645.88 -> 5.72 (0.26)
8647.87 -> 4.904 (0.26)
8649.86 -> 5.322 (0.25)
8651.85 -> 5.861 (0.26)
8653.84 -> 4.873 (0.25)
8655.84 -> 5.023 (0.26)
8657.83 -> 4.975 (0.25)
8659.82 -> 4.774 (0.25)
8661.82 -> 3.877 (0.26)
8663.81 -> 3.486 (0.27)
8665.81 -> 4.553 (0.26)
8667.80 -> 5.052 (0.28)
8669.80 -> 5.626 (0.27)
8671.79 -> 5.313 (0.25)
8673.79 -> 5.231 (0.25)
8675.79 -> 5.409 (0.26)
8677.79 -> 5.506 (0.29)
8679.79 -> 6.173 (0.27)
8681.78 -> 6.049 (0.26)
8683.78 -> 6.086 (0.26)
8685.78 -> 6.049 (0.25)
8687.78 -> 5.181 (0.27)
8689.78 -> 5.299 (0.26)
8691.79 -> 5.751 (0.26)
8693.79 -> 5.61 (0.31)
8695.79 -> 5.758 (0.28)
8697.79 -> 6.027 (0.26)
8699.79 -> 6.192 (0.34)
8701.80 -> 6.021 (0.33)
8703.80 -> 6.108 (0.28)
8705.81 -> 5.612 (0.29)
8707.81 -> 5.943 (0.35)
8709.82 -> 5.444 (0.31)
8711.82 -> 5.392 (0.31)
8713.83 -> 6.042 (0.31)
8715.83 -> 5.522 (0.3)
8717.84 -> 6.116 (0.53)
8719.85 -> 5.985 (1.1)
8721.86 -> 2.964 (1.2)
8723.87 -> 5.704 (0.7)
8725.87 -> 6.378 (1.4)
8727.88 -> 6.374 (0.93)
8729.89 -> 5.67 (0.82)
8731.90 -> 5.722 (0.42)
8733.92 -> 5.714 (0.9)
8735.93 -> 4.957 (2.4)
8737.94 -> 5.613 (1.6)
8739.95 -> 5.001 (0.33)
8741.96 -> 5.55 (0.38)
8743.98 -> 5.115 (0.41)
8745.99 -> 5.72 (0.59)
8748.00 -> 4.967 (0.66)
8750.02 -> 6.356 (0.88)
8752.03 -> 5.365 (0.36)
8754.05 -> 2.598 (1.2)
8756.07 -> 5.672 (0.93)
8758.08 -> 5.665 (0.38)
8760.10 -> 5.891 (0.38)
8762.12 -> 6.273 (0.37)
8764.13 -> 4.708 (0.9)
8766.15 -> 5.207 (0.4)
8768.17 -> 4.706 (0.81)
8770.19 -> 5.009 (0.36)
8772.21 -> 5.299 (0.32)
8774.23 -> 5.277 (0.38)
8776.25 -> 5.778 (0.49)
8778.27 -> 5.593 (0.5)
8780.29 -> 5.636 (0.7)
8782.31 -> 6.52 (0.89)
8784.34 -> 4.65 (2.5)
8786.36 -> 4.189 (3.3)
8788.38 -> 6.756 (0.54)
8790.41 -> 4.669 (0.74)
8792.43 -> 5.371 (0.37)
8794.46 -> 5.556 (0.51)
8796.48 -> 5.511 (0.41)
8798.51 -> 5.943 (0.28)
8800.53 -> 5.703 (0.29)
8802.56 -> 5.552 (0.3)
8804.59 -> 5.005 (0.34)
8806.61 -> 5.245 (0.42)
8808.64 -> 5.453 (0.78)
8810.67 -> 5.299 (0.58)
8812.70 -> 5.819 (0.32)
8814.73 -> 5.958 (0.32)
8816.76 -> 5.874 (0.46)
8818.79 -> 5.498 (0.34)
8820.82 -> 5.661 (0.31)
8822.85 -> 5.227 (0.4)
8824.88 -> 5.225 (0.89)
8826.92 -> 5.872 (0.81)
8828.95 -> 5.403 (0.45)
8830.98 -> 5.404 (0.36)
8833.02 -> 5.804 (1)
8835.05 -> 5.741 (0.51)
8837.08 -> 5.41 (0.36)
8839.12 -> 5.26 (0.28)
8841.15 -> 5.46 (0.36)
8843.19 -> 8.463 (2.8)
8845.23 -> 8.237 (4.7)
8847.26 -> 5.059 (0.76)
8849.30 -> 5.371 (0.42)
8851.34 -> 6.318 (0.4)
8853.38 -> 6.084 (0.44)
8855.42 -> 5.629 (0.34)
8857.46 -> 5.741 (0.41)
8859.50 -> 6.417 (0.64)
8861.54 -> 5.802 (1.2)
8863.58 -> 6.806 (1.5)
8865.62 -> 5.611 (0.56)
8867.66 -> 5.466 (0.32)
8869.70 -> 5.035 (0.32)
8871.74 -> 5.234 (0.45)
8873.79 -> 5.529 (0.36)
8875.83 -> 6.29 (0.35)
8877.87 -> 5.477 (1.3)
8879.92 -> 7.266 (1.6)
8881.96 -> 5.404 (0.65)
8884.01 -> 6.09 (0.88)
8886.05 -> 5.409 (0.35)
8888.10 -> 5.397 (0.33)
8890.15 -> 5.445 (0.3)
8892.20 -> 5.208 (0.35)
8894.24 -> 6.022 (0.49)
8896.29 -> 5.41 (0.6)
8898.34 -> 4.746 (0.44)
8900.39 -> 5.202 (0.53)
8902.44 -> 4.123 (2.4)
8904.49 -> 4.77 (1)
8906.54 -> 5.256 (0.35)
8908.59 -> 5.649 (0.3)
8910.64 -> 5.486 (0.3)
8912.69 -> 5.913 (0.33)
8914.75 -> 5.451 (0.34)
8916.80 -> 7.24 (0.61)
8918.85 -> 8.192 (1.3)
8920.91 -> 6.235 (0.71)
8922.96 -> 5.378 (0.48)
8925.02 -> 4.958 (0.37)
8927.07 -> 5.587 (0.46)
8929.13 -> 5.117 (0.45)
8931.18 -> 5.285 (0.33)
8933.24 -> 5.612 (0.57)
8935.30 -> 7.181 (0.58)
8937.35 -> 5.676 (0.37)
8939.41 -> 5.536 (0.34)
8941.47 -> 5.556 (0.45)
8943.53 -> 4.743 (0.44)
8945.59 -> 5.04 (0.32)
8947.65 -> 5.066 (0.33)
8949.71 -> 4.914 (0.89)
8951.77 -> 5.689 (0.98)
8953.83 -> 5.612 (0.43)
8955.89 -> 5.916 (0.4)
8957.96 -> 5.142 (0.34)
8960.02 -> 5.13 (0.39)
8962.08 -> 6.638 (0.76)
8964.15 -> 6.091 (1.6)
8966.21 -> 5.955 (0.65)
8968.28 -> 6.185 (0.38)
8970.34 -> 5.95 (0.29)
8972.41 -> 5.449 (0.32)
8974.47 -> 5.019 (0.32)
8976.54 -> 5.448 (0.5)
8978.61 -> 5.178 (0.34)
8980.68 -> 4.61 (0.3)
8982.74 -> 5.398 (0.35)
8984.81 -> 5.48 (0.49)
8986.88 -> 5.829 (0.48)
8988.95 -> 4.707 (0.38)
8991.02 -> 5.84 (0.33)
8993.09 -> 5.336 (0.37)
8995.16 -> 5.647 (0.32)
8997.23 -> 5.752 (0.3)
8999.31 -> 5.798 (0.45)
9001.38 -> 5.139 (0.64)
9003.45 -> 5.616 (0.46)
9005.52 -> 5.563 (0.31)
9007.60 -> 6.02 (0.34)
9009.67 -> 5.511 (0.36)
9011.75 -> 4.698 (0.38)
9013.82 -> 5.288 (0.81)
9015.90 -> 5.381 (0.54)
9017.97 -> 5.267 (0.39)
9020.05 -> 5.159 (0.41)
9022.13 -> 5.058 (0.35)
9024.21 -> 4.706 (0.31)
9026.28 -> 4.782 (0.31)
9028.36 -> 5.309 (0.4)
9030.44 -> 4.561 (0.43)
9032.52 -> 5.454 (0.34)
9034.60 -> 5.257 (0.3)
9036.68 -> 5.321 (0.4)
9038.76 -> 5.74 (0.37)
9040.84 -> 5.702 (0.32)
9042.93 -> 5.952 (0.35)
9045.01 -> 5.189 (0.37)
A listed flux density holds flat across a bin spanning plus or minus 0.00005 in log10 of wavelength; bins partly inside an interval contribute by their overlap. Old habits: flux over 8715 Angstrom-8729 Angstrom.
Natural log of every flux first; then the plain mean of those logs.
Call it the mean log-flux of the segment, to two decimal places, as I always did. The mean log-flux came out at 1.69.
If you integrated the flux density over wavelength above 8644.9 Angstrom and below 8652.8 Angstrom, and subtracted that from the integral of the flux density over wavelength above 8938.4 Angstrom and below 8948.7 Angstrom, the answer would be 10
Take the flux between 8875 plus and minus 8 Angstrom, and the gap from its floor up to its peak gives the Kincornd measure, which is 2.2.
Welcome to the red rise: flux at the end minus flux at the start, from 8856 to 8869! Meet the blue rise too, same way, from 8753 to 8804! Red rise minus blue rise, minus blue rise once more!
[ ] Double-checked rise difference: -6.2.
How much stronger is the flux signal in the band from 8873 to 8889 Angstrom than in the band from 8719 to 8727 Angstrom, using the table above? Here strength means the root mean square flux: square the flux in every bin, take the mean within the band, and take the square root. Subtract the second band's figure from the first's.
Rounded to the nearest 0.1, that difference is 0.5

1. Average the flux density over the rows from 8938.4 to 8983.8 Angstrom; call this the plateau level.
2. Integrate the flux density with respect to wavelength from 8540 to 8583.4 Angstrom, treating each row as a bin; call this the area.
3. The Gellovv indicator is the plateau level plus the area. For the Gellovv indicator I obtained 241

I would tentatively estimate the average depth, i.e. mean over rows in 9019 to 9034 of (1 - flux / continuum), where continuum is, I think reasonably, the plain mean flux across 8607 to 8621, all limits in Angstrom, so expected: 0.11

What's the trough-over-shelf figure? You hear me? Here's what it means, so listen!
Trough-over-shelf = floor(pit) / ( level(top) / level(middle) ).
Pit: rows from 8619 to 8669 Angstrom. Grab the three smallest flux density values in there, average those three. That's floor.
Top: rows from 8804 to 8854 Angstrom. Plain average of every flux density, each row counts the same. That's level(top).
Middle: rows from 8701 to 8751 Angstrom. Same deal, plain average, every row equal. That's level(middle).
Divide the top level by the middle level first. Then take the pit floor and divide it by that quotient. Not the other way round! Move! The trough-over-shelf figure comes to 3.9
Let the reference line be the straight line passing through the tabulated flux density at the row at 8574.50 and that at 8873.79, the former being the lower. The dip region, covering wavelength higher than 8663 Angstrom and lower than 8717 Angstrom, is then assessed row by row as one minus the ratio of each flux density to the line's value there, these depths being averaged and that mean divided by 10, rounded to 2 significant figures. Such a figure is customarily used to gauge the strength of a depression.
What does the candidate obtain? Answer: 0.011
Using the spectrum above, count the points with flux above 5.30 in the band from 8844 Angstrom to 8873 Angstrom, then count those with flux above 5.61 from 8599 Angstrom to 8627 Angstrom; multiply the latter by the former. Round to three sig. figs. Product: 121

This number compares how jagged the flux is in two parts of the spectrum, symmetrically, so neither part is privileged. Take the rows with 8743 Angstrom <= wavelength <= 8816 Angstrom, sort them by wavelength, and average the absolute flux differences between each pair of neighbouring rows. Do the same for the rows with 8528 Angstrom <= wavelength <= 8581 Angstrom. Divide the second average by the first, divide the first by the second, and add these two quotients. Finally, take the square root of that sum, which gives 1.59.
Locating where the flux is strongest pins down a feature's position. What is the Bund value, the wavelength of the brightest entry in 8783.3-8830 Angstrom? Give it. 8788.38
